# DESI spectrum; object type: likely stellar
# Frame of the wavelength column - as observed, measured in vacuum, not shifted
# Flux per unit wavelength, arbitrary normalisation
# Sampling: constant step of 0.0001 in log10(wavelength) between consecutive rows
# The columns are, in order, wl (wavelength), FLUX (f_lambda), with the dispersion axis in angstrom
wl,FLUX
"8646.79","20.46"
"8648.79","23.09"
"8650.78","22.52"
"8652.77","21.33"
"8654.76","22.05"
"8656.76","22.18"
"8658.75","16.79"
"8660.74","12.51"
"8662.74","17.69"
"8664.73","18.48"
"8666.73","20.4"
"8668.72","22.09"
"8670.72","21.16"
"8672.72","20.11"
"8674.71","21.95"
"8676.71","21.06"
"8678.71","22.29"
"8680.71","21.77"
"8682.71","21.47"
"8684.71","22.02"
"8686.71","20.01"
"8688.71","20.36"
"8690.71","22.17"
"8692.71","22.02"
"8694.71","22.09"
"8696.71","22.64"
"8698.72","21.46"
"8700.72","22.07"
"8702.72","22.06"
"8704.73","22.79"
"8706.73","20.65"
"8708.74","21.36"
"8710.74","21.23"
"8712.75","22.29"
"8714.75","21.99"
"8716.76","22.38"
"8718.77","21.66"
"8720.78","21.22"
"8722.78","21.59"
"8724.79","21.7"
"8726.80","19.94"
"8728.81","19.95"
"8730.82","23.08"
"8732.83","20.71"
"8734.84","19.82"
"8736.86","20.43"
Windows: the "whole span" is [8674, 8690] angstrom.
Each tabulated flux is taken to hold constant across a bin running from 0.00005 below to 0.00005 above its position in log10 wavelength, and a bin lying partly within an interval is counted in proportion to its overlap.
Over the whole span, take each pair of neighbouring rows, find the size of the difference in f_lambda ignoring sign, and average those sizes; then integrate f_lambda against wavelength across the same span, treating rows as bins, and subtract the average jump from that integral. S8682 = 341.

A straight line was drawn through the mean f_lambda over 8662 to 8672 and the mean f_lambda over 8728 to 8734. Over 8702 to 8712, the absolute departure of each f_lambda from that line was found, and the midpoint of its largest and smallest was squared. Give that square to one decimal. 1.2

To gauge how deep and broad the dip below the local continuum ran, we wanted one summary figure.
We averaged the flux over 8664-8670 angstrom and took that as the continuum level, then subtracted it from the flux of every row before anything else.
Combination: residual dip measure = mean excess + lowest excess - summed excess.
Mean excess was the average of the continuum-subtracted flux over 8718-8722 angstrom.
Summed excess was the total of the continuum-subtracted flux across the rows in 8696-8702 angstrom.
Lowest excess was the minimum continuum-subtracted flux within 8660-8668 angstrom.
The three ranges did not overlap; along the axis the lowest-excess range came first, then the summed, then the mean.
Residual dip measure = -12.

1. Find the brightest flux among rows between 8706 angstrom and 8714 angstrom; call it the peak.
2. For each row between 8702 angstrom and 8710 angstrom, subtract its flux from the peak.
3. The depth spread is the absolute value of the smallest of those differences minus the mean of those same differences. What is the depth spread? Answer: 1.1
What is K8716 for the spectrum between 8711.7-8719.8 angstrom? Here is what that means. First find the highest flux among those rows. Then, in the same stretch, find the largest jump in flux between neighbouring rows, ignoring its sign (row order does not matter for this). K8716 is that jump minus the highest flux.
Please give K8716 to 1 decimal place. -21.7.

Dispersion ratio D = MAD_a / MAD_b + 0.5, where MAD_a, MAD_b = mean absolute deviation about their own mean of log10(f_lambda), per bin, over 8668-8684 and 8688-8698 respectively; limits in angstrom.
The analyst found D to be 1.40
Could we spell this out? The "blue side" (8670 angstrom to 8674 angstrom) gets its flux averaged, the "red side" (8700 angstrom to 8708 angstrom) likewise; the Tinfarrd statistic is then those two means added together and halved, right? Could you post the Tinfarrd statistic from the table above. 21.3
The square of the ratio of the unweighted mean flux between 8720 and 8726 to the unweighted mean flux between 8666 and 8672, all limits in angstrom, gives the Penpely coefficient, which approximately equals 1.03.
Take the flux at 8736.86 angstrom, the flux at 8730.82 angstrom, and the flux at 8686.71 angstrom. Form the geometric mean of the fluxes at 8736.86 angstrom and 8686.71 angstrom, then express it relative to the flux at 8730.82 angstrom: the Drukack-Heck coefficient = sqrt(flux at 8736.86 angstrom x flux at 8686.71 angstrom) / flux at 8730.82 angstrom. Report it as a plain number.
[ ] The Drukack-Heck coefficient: 0.88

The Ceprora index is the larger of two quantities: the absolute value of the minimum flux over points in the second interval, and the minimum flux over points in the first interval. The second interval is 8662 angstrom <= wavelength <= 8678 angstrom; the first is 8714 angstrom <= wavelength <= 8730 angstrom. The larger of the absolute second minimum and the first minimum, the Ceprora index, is 19.9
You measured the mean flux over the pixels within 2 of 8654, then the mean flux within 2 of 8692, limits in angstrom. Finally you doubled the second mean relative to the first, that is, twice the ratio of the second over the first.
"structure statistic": 2.04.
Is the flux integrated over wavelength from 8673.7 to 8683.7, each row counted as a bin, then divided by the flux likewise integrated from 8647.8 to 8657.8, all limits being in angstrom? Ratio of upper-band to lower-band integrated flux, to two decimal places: 0.98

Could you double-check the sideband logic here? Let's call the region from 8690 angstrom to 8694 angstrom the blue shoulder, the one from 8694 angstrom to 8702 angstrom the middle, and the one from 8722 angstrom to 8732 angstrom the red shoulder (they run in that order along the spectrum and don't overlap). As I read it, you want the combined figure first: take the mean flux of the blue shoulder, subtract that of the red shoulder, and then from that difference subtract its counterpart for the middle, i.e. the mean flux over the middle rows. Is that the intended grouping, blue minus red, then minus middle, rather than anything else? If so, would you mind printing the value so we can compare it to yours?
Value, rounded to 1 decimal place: -21.2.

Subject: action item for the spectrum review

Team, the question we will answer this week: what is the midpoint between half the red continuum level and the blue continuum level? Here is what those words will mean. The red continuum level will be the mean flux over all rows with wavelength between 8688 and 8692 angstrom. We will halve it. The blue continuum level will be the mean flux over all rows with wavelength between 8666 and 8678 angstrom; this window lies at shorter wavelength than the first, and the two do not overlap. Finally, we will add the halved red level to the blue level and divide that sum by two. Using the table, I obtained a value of 15.9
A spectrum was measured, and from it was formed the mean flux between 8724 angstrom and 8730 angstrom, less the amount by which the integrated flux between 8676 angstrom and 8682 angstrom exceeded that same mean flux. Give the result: -89.1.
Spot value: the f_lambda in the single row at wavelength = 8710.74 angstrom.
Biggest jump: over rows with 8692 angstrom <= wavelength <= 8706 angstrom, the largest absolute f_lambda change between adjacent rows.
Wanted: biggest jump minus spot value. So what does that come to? -20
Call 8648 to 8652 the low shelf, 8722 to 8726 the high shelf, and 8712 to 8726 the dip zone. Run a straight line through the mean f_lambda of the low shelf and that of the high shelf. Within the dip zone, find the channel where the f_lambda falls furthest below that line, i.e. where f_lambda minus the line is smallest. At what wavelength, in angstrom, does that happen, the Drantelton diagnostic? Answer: 8720.78 angstrom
